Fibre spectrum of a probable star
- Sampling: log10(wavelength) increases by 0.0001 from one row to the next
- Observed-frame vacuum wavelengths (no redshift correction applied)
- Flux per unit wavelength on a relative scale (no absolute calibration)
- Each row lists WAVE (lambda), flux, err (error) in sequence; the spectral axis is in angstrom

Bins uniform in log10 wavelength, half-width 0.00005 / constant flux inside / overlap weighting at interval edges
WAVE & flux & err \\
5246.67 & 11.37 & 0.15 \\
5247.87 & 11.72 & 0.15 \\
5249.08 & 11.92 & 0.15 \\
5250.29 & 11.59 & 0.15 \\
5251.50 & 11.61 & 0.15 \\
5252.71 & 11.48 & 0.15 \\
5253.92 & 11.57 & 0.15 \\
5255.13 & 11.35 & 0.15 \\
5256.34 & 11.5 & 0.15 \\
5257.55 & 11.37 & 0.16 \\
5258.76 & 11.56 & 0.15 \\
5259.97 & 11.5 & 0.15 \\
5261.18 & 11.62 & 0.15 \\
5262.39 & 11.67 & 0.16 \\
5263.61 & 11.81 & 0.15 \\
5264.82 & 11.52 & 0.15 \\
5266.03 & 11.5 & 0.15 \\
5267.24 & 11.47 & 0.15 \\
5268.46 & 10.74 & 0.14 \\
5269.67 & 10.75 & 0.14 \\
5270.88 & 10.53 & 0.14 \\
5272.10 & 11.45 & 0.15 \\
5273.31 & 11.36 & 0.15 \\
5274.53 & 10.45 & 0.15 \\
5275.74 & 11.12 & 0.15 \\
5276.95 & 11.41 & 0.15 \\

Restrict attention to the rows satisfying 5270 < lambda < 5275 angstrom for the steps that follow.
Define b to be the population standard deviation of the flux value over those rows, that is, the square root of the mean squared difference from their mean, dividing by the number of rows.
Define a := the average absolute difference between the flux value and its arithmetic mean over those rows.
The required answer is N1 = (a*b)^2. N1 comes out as 0.04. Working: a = 0.46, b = 0.46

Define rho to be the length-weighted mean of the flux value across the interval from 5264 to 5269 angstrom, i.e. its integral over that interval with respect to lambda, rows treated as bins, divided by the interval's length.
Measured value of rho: 11.3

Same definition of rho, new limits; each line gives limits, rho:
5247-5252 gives 11.7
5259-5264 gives 11.6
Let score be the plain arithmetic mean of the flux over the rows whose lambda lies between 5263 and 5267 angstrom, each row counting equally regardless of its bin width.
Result 11.6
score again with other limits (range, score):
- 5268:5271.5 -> 10.7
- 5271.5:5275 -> 11.1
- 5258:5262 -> 11.6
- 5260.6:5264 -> 11.7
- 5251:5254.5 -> 11.6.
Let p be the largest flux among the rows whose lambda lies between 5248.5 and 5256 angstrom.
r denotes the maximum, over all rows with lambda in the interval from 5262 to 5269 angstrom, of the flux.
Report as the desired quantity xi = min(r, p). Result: 11.8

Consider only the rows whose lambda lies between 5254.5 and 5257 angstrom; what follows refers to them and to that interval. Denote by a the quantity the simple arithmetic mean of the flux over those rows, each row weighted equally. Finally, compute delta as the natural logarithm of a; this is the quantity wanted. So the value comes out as 2.44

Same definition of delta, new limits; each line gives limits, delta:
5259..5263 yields 2.45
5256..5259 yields 2.44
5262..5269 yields 2.44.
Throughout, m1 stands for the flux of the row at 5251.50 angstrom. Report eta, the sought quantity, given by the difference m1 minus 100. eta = -88.39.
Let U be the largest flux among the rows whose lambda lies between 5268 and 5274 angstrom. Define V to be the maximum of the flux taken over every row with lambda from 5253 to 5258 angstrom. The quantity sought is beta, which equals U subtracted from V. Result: 0.12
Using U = 11.45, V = 11.57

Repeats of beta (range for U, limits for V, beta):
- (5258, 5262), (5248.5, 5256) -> 0.30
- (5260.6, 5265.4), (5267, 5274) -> -0.34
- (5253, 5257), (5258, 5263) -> 0.10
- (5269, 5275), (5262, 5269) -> 0.36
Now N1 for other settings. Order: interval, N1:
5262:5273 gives 0.03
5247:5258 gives 0.00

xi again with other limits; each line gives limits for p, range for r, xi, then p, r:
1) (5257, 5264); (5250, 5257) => 11.6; 11.81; 11.61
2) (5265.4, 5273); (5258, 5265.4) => 11.5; 11.5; 11.81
